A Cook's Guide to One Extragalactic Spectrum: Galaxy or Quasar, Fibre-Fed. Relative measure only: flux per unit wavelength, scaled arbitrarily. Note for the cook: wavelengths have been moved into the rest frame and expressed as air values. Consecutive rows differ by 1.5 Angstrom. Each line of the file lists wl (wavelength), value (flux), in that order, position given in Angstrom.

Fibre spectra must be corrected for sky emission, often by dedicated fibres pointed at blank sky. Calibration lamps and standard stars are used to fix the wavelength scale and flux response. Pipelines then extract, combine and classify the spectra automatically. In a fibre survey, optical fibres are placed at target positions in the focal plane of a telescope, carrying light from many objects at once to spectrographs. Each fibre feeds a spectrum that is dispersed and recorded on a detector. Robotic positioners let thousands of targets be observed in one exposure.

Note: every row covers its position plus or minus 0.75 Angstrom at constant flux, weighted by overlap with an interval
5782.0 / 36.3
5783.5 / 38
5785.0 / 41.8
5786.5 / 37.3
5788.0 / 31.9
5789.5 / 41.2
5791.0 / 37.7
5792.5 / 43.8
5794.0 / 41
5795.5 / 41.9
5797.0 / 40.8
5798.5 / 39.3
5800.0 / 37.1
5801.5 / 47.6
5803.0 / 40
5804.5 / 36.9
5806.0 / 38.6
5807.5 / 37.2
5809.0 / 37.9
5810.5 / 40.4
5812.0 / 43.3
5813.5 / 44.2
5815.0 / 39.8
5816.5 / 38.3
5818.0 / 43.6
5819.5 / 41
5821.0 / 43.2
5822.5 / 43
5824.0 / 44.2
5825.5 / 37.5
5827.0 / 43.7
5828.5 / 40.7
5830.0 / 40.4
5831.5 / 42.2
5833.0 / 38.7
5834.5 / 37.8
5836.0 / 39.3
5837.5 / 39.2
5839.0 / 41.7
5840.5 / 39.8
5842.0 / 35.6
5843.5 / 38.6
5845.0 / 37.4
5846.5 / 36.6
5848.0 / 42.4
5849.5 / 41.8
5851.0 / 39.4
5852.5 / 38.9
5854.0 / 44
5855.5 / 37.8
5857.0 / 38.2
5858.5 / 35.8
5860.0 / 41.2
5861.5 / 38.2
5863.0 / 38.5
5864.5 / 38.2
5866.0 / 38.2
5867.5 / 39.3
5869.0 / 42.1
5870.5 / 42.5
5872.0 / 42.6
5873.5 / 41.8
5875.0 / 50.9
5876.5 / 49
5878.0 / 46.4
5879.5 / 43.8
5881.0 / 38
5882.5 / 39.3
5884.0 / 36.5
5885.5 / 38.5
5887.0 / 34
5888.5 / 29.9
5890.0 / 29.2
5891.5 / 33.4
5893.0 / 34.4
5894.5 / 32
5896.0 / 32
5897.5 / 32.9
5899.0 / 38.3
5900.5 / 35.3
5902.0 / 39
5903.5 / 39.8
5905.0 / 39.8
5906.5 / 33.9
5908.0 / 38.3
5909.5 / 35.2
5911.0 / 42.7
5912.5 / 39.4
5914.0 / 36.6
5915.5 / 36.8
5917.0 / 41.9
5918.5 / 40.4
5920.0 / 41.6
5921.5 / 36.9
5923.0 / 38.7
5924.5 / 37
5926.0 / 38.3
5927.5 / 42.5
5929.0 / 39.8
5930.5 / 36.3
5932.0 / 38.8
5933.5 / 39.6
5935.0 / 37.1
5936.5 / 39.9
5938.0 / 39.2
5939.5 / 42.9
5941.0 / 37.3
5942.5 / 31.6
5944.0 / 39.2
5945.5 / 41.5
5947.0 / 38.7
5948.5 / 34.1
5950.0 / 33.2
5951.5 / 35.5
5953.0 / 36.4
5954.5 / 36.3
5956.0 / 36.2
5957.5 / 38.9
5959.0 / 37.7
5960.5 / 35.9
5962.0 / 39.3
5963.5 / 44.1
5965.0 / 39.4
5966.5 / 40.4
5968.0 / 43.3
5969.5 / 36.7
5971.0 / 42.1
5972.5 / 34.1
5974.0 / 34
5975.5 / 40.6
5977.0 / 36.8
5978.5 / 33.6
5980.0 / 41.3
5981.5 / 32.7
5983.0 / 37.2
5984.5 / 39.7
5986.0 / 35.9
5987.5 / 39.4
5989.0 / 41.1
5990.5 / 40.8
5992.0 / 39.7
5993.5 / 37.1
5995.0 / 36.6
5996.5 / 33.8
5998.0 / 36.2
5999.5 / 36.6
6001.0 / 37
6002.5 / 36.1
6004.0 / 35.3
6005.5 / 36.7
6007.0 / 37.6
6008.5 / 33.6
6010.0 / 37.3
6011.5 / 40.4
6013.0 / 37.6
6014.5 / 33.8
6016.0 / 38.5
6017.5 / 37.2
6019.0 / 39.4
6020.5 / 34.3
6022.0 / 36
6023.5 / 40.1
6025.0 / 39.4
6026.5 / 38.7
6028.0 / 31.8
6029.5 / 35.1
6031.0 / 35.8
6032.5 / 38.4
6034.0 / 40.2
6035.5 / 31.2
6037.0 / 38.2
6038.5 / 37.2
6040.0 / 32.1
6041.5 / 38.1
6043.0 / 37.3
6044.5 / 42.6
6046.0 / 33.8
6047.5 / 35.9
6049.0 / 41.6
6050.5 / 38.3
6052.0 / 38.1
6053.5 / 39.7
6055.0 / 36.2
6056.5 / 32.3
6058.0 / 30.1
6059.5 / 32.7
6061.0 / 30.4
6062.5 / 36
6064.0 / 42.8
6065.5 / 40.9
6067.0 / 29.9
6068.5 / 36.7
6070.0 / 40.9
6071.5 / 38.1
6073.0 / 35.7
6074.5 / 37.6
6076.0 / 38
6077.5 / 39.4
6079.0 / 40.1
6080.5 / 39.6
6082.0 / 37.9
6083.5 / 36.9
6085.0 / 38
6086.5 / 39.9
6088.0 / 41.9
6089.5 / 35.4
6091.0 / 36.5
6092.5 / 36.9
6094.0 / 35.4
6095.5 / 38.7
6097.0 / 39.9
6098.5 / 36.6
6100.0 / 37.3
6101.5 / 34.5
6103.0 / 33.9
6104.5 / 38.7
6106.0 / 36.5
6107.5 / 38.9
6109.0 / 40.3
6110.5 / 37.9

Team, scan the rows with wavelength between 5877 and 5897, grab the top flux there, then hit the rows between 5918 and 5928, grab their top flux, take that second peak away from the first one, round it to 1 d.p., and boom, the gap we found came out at 3.9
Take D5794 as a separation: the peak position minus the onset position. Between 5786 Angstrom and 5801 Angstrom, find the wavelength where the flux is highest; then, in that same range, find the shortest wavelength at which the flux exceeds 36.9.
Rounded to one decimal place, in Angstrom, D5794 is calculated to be 6.0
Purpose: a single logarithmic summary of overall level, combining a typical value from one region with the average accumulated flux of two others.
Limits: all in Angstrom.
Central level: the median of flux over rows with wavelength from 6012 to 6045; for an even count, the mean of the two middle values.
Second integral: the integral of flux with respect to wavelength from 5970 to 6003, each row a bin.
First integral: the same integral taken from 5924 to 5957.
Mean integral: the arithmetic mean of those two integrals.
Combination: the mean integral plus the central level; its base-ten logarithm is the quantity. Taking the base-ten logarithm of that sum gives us 3.11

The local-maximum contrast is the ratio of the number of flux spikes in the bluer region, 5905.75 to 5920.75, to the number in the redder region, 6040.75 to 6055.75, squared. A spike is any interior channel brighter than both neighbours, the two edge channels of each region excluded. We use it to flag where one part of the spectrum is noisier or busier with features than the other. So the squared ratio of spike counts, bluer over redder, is 1.0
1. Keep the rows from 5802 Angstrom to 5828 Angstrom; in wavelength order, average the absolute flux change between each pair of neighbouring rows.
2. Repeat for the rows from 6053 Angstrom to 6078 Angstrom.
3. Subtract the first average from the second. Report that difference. 1.0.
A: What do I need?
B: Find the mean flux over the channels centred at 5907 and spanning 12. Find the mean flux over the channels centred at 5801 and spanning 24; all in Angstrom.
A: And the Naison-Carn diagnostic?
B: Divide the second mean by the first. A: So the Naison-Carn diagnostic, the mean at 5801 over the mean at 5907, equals 1.05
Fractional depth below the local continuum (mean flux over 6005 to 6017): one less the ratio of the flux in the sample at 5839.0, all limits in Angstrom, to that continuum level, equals -0.13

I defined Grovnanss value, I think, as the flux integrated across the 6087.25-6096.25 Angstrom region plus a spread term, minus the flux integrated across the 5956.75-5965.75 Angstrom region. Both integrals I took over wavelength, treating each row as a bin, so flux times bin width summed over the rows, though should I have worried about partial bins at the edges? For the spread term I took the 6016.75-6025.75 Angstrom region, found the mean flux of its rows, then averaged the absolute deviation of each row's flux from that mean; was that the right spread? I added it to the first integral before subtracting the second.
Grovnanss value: -14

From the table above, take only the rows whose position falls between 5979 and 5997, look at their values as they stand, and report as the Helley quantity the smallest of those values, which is 32.7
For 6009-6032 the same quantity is 31.8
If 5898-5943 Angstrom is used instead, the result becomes 31.6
